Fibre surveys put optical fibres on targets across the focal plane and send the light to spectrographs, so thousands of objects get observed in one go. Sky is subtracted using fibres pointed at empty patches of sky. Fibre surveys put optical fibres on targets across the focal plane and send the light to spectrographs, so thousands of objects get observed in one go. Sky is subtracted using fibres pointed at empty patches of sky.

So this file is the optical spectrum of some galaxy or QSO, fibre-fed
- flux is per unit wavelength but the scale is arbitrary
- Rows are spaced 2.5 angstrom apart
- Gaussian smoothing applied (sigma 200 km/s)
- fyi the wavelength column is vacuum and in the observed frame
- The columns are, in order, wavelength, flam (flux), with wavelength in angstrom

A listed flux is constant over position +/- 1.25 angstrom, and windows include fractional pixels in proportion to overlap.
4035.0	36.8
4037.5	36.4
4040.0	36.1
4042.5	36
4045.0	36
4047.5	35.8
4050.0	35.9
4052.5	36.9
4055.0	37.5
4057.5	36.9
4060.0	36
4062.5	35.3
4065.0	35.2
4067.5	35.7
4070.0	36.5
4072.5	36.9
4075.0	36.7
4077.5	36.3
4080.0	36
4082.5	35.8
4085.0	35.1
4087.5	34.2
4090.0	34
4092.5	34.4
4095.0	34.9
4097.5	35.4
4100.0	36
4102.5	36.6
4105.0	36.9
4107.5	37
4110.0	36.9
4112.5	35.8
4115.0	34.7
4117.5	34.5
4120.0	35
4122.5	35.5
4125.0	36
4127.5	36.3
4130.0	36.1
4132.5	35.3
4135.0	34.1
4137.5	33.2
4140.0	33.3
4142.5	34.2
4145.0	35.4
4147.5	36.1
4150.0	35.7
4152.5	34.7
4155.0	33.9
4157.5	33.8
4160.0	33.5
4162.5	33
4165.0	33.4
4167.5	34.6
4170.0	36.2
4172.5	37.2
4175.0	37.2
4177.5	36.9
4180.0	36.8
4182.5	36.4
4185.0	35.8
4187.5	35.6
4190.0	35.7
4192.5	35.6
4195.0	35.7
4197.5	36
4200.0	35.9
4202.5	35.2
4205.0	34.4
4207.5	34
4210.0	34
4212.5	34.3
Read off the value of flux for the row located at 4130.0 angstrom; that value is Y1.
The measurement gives 36.1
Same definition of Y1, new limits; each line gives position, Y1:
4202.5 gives 35.2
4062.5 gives 35.3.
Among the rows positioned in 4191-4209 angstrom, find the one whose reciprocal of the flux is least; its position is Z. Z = 4197.5 angstrom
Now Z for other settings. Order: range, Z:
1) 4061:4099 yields 4072.5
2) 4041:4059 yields 4055.0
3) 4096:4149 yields 4107.5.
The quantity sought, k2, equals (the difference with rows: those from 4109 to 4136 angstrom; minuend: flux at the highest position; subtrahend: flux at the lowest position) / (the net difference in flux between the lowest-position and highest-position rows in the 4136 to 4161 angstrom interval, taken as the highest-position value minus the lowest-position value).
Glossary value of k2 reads -9.3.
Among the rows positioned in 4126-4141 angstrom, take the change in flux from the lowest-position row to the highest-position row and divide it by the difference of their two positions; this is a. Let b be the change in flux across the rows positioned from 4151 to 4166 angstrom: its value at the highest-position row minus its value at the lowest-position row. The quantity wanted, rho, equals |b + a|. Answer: 1.5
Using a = -0.24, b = -1.3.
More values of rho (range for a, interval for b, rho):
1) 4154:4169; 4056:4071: 0.3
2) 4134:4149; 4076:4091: 2.1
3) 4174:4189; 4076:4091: 2.4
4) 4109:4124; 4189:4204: 0.6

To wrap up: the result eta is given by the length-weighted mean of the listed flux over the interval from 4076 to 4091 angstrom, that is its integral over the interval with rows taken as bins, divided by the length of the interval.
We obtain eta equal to 35.3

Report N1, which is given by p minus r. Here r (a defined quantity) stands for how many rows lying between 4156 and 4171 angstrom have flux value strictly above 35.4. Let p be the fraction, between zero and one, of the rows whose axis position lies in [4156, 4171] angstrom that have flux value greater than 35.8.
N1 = -1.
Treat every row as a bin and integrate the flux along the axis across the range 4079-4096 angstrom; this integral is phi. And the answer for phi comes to 593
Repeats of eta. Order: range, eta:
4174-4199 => 36.2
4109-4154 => 35.1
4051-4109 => 35.9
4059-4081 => 36.1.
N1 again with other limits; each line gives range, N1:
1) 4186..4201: -6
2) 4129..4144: -1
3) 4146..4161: -2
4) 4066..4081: -5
